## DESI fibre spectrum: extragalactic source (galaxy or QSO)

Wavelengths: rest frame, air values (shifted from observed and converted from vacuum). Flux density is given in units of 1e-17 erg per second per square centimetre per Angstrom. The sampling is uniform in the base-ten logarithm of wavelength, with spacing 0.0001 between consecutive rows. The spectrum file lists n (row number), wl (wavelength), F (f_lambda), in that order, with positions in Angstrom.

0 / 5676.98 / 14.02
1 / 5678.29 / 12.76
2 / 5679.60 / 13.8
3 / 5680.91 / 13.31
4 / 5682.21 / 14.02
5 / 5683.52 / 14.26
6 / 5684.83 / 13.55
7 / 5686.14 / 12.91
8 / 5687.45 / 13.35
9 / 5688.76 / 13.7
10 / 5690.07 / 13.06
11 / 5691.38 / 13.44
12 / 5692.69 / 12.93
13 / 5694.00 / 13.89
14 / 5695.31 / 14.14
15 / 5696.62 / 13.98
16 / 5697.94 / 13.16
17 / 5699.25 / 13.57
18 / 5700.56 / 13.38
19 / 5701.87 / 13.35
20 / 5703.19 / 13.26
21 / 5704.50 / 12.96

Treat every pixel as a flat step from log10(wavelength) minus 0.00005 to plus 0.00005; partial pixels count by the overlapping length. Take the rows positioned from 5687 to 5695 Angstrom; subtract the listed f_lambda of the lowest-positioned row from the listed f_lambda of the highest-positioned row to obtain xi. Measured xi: 0.5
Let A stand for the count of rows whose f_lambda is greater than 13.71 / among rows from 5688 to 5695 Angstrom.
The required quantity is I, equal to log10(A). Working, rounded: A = 1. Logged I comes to 0.0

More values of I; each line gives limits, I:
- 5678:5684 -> 0.5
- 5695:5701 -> 0.3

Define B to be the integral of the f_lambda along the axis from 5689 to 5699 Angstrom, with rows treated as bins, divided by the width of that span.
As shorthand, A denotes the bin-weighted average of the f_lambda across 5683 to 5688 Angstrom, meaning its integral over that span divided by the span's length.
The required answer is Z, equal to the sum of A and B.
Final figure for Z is 27.0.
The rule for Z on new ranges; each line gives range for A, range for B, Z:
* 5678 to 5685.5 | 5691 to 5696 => 27.3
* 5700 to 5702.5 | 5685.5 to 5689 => 26.7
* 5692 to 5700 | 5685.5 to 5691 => 26.9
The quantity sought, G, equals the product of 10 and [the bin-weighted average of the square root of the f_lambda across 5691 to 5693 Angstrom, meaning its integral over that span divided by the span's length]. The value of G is 36.3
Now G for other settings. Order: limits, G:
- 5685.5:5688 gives 36.2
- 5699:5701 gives 36.7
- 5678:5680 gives 36.4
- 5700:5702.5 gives 36.6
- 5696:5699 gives 36.8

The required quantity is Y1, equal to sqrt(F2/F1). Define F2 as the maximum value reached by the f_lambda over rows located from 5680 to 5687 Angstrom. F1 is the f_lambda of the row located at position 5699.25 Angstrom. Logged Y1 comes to 1.03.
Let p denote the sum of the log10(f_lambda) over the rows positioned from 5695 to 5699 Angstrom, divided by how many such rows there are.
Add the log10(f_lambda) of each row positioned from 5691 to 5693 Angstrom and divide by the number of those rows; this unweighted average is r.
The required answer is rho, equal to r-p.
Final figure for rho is -0.018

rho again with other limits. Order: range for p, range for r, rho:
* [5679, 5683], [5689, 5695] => -0.012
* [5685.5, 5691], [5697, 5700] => 0.004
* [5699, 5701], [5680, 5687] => 0.004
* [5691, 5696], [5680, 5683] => 0.002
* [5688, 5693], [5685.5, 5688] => -0.005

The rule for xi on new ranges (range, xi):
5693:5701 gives -0.5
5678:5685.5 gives 0.8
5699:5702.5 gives -0.2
